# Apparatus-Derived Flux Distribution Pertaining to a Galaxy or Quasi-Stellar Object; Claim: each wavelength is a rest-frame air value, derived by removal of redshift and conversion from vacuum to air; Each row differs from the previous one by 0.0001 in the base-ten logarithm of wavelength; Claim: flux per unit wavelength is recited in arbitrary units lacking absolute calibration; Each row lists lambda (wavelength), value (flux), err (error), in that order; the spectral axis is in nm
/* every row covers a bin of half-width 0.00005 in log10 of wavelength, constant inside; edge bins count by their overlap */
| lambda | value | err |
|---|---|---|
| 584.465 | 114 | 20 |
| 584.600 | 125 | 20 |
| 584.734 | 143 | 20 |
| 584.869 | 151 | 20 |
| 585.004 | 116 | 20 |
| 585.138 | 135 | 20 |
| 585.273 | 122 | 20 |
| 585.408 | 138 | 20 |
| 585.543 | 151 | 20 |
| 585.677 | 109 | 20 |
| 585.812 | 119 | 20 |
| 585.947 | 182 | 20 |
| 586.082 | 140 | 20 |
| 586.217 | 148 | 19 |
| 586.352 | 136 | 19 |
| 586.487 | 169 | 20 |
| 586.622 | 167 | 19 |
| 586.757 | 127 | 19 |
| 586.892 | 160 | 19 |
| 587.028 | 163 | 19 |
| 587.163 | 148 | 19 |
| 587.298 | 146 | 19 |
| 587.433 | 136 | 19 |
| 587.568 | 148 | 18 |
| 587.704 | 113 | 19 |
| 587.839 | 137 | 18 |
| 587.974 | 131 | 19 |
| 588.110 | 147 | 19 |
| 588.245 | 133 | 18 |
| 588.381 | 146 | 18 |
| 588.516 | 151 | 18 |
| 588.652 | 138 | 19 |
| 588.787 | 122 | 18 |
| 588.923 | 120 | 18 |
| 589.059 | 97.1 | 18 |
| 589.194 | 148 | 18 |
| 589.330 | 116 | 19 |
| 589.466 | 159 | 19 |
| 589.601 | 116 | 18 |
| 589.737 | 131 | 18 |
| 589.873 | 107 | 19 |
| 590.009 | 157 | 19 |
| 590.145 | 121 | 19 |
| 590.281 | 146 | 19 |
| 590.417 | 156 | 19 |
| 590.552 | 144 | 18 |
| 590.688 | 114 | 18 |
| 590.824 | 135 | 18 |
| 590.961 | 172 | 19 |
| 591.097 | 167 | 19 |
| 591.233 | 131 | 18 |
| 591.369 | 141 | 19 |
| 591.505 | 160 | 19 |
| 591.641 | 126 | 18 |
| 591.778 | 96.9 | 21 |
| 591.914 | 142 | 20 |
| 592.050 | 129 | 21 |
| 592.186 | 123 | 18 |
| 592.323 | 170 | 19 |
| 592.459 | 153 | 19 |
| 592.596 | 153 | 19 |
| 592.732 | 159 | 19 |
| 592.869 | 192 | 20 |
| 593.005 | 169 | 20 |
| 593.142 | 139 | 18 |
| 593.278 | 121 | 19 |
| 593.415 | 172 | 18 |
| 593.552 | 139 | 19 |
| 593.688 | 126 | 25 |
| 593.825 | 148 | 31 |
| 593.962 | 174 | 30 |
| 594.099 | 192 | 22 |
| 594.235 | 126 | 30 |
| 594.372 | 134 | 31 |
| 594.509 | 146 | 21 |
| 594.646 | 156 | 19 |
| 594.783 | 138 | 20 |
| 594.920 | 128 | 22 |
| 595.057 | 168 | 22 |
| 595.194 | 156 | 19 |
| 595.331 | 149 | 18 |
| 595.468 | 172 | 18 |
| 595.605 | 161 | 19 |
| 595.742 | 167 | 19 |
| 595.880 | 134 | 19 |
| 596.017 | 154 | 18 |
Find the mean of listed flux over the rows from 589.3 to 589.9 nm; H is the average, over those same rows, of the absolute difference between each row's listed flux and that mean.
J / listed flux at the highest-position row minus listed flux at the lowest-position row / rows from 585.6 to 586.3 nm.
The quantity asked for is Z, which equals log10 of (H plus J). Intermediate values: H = 15.4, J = 39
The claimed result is 1.74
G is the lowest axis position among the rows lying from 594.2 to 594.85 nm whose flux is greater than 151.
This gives 594.646 nm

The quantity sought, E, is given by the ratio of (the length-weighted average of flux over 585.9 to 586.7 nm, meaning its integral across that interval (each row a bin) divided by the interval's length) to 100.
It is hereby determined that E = 1.56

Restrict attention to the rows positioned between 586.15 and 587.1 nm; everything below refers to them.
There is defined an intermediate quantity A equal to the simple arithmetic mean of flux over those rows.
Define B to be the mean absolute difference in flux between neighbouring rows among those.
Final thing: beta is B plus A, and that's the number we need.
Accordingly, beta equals 173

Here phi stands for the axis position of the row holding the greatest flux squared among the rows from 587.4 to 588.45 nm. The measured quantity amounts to 587.568 nm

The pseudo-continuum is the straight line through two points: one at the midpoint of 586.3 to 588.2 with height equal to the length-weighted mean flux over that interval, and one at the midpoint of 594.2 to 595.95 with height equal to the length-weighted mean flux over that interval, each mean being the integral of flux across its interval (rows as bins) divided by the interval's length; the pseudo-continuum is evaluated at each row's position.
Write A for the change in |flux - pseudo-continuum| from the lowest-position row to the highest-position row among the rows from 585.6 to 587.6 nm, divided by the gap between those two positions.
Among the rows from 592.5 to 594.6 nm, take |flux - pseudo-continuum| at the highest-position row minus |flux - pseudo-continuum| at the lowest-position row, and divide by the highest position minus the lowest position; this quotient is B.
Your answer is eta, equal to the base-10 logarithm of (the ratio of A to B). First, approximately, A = -17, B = -1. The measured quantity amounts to 1.2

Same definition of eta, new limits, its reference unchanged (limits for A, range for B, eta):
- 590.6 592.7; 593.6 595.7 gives 0.4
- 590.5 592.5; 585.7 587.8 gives -0.4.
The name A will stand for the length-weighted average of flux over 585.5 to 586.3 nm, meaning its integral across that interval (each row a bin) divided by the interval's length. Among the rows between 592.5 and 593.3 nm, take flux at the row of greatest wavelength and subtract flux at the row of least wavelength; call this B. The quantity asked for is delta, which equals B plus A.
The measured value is 109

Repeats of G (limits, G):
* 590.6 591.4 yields 590.961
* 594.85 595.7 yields 595.057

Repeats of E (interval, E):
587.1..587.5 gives 1.43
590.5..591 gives 1.39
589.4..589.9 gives 1.30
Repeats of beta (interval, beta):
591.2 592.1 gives 157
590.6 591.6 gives 167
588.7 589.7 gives 158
